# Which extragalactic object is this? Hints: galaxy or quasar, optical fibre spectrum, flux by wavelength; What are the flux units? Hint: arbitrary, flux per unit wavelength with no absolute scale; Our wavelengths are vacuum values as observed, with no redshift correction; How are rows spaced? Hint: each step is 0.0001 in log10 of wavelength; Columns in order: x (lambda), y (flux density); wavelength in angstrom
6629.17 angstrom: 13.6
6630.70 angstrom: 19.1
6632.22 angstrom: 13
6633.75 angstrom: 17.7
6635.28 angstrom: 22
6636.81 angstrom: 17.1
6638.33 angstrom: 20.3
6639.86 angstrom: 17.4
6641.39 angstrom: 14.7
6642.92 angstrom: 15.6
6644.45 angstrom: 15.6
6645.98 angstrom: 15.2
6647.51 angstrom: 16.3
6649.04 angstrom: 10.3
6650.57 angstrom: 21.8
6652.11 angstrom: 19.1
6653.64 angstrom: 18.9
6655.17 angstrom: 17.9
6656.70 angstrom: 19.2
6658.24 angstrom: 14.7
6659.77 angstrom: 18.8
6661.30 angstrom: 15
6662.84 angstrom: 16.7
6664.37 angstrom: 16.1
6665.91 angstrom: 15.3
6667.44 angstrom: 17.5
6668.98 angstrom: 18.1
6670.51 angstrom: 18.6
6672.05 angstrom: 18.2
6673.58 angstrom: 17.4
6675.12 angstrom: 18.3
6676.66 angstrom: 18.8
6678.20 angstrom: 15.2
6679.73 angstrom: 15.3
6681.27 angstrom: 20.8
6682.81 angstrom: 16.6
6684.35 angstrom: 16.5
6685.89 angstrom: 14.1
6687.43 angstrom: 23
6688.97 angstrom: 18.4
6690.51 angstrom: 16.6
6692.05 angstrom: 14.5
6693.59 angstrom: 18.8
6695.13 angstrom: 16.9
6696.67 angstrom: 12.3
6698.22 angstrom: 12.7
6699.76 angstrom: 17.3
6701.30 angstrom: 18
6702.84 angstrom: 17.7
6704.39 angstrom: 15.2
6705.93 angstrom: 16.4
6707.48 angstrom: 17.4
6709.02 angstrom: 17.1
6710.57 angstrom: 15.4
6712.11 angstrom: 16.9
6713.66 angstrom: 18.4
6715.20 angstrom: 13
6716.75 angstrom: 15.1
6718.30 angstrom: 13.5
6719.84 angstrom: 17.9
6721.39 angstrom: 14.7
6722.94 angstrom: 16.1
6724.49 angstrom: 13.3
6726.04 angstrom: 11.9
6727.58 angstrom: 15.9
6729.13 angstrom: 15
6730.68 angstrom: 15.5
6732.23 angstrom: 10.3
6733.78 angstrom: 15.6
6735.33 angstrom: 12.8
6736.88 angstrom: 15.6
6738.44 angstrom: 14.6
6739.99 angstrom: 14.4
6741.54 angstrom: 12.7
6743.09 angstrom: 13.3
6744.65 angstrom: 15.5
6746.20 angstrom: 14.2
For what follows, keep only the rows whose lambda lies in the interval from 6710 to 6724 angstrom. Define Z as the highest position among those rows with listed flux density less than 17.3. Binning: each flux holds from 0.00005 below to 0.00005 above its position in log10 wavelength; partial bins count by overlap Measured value 6722.94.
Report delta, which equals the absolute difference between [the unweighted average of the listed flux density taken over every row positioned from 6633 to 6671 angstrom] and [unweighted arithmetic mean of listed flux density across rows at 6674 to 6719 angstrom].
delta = 0.6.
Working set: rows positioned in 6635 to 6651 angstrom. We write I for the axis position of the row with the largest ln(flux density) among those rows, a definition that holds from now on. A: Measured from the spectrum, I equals 6635.28 angstrom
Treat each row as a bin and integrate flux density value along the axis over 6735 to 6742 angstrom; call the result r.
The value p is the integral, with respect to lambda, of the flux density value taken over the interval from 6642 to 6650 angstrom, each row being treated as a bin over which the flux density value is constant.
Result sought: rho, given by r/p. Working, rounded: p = 118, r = 99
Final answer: 0.8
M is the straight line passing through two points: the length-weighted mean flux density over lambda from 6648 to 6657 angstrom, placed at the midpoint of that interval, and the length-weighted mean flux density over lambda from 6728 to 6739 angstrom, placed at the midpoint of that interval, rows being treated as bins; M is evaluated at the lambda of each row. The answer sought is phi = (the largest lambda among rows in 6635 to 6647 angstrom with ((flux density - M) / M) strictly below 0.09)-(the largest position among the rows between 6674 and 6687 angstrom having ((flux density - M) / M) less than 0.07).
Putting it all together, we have -39.9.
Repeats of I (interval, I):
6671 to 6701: 6687.43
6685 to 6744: 6687.43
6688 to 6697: 6693.59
